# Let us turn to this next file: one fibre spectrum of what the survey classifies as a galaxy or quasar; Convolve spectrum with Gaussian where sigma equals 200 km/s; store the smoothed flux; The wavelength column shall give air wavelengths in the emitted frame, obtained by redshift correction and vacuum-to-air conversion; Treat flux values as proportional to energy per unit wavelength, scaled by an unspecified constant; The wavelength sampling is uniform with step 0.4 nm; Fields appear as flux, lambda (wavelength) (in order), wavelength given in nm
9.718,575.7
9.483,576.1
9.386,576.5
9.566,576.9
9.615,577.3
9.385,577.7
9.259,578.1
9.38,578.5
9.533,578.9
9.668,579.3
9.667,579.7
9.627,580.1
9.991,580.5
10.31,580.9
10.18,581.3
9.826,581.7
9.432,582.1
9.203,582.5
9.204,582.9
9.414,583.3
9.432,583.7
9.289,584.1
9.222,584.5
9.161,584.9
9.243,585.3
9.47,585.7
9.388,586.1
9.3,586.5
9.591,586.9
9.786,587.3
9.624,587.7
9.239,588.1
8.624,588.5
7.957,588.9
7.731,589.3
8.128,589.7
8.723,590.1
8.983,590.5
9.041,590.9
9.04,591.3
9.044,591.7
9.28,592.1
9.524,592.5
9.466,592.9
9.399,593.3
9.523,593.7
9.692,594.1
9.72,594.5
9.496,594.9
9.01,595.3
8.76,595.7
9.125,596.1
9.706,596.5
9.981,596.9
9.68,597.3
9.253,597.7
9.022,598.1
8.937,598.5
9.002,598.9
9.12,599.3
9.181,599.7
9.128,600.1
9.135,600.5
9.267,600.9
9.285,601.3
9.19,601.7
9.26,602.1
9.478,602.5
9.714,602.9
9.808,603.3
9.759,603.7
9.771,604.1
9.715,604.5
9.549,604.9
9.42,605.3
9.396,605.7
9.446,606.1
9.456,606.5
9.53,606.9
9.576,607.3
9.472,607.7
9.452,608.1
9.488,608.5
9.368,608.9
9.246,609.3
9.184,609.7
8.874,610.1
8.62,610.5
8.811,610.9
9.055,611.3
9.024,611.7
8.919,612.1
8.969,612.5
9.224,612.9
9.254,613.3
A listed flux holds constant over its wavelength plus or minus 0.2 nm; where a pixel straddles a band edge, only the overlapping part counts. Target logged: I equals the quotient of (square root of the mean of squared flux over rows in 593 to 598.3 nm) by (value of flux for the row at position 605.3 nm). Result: 1.00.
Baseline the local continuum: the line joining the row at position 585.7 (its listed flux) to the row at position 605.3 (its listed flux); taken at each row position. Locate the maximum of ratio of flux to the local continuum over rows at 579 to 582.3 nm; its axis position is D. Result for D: 580.9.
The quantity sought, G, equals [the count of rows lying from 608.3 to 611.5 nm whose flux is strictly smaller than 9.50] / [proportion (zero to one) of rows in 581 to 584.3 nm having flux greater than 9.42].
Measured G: 16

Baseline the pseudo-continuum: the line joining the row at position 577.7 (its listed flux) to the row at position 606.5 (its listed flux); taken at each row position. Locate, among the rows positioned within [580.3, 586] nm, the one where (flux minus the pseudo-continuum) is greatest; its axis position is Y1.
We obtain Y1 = 580.9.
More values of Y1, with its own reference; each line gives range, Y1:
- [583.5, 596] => 587.3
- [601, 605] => 603.3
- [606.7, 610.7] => 607.3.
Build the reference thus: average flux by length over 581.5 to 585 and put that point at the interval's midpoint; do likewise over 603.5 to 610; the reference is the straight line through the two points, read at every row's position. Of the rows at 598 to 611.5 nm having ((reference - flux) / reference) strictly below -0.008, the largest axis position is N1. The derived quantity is 607.3 nm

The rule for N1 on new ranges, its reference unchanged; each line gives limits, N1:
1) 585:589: 587.7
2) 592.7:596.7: 596.5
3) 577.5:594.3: 594.1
